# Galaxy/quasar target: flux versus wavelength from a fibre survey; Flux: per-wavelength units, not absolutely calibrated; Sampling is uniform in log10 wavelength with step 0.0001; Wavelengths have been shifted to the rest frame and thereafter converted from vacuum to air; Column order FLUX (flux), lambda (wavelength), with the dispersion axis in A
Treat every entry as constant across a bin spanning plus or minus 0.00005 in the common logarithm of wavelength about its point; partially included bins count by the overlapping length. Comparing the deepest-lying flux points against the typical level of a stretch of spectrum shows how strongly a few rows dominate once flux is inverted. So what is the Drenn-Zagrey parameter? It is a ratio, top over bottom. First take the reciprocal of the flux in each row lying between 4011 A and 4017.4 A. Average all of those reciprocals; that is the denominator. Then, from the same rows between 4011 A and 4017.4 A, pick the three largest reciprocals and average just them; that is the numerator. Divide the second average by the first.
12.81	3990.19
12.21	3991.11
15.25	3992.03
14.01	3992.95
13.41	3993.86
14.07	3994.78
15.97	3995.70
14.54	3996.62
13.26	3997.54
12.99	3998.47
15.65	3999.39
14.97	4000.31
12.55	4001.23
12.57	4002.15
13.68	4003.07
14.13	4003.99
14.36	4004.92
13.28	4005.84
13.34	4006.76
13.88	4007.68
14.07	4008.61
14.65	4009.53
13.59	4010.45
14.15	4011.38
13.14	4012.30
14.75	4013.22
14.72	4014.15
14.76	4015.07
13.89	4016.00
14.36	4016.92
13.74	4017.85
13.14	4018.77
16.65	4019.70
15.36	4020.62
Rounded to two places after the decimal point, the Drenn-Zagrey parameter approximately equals 1.04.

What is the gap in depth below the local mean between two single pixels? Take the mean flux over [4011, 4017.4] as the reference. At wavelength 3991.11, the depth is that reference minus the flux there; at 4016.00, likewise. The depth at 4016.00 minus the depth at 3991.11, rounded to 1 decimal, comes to -1.7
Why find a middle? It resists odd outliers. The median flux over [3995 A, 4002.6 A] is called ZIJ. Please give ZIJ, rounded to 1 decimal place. 13.9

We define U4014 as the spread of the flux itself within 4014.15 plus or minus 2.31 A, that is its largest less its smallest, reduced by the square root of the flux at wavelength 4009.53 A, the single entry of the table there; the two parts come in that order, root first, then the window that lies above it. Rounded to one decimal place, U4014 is -2.2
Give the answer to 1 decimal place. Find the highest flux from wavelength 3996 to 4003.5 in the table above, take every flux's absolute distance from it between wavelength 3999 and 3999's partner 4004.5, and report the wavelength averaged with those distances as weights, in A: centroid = 4002.2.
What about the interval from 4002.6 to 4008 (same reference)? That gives 4005.5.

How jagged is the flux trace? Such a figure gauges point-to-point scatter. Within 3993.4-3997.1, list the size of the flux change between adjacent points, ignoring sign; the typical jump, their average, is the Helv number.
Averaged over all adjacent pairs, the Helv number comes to 1.3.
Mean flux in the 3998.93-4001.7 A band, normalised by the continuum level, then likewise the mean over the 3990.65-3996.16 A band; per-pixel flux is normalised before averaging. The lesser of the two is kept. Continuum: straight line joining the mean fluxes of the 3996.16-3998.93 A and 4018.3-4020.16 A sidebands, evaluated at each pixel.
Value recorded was 1.05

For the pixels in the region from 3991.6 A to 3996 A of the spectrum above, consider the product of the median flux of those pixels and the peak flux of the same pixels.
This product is 225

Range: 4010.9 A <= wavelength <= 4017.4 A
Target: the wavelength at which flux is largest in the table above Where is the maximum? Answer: 4015.07 A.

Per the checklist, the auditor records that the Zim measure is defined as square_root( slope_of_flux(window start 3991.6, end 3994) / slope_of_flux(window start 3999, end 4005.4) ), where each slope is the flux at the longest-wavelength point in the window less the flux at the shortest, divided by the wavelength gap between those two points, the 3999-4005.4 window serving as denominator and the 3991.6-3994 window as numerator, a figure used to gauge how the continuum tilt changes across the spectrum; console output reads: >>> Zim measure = 2.1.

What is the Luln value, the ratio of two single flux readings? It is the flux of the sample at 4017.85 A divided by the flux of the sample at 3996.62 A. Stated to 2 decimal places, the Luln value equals 0.94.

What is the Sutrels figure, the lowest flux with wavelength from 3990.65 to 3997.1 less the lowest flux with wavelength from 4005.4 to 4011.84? -1.07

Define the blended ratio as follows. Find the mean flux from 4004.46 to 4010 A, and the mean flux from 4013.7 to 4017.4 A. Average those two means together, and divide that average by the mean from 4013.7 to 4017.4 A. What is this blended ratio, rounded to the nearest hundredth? 0.98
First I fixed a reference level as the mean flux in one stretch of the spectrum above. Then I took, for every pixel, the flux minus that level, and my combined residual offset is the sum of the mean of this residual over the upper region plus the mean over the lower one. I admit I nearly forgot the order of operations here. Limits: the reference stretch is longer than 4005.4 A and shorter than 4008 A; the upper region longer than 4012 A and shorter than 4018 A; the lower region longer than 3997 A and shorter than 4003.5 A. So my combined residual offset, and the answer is 0.9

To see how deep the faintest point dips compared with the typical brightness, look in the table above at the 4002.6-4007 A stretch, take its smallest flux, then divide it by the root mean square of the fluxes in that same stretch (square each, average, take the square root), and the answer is 0.96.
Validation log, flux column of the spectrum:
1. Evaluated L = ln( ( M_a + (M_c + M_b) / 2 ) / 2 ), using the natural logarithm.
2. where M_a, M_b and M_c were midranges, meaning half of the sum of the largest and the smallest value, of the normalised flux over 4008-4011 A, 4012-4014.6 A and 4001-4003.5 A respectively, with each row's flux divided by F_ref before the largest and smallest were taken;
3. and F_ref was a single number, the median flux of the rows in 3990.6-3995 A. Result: -0.01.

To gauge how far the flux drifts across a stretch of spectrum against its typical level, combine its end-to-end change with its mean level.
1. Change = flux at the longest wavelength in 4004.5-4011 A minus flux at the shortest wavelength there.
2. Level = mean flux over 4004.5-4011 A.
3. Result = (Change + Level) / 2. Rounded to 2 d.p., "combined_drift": 6.56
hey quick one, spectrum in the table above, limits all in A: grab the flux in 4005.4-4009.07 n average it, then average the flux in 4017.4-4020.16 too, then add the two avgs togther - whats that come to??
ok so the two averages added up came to 28.2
